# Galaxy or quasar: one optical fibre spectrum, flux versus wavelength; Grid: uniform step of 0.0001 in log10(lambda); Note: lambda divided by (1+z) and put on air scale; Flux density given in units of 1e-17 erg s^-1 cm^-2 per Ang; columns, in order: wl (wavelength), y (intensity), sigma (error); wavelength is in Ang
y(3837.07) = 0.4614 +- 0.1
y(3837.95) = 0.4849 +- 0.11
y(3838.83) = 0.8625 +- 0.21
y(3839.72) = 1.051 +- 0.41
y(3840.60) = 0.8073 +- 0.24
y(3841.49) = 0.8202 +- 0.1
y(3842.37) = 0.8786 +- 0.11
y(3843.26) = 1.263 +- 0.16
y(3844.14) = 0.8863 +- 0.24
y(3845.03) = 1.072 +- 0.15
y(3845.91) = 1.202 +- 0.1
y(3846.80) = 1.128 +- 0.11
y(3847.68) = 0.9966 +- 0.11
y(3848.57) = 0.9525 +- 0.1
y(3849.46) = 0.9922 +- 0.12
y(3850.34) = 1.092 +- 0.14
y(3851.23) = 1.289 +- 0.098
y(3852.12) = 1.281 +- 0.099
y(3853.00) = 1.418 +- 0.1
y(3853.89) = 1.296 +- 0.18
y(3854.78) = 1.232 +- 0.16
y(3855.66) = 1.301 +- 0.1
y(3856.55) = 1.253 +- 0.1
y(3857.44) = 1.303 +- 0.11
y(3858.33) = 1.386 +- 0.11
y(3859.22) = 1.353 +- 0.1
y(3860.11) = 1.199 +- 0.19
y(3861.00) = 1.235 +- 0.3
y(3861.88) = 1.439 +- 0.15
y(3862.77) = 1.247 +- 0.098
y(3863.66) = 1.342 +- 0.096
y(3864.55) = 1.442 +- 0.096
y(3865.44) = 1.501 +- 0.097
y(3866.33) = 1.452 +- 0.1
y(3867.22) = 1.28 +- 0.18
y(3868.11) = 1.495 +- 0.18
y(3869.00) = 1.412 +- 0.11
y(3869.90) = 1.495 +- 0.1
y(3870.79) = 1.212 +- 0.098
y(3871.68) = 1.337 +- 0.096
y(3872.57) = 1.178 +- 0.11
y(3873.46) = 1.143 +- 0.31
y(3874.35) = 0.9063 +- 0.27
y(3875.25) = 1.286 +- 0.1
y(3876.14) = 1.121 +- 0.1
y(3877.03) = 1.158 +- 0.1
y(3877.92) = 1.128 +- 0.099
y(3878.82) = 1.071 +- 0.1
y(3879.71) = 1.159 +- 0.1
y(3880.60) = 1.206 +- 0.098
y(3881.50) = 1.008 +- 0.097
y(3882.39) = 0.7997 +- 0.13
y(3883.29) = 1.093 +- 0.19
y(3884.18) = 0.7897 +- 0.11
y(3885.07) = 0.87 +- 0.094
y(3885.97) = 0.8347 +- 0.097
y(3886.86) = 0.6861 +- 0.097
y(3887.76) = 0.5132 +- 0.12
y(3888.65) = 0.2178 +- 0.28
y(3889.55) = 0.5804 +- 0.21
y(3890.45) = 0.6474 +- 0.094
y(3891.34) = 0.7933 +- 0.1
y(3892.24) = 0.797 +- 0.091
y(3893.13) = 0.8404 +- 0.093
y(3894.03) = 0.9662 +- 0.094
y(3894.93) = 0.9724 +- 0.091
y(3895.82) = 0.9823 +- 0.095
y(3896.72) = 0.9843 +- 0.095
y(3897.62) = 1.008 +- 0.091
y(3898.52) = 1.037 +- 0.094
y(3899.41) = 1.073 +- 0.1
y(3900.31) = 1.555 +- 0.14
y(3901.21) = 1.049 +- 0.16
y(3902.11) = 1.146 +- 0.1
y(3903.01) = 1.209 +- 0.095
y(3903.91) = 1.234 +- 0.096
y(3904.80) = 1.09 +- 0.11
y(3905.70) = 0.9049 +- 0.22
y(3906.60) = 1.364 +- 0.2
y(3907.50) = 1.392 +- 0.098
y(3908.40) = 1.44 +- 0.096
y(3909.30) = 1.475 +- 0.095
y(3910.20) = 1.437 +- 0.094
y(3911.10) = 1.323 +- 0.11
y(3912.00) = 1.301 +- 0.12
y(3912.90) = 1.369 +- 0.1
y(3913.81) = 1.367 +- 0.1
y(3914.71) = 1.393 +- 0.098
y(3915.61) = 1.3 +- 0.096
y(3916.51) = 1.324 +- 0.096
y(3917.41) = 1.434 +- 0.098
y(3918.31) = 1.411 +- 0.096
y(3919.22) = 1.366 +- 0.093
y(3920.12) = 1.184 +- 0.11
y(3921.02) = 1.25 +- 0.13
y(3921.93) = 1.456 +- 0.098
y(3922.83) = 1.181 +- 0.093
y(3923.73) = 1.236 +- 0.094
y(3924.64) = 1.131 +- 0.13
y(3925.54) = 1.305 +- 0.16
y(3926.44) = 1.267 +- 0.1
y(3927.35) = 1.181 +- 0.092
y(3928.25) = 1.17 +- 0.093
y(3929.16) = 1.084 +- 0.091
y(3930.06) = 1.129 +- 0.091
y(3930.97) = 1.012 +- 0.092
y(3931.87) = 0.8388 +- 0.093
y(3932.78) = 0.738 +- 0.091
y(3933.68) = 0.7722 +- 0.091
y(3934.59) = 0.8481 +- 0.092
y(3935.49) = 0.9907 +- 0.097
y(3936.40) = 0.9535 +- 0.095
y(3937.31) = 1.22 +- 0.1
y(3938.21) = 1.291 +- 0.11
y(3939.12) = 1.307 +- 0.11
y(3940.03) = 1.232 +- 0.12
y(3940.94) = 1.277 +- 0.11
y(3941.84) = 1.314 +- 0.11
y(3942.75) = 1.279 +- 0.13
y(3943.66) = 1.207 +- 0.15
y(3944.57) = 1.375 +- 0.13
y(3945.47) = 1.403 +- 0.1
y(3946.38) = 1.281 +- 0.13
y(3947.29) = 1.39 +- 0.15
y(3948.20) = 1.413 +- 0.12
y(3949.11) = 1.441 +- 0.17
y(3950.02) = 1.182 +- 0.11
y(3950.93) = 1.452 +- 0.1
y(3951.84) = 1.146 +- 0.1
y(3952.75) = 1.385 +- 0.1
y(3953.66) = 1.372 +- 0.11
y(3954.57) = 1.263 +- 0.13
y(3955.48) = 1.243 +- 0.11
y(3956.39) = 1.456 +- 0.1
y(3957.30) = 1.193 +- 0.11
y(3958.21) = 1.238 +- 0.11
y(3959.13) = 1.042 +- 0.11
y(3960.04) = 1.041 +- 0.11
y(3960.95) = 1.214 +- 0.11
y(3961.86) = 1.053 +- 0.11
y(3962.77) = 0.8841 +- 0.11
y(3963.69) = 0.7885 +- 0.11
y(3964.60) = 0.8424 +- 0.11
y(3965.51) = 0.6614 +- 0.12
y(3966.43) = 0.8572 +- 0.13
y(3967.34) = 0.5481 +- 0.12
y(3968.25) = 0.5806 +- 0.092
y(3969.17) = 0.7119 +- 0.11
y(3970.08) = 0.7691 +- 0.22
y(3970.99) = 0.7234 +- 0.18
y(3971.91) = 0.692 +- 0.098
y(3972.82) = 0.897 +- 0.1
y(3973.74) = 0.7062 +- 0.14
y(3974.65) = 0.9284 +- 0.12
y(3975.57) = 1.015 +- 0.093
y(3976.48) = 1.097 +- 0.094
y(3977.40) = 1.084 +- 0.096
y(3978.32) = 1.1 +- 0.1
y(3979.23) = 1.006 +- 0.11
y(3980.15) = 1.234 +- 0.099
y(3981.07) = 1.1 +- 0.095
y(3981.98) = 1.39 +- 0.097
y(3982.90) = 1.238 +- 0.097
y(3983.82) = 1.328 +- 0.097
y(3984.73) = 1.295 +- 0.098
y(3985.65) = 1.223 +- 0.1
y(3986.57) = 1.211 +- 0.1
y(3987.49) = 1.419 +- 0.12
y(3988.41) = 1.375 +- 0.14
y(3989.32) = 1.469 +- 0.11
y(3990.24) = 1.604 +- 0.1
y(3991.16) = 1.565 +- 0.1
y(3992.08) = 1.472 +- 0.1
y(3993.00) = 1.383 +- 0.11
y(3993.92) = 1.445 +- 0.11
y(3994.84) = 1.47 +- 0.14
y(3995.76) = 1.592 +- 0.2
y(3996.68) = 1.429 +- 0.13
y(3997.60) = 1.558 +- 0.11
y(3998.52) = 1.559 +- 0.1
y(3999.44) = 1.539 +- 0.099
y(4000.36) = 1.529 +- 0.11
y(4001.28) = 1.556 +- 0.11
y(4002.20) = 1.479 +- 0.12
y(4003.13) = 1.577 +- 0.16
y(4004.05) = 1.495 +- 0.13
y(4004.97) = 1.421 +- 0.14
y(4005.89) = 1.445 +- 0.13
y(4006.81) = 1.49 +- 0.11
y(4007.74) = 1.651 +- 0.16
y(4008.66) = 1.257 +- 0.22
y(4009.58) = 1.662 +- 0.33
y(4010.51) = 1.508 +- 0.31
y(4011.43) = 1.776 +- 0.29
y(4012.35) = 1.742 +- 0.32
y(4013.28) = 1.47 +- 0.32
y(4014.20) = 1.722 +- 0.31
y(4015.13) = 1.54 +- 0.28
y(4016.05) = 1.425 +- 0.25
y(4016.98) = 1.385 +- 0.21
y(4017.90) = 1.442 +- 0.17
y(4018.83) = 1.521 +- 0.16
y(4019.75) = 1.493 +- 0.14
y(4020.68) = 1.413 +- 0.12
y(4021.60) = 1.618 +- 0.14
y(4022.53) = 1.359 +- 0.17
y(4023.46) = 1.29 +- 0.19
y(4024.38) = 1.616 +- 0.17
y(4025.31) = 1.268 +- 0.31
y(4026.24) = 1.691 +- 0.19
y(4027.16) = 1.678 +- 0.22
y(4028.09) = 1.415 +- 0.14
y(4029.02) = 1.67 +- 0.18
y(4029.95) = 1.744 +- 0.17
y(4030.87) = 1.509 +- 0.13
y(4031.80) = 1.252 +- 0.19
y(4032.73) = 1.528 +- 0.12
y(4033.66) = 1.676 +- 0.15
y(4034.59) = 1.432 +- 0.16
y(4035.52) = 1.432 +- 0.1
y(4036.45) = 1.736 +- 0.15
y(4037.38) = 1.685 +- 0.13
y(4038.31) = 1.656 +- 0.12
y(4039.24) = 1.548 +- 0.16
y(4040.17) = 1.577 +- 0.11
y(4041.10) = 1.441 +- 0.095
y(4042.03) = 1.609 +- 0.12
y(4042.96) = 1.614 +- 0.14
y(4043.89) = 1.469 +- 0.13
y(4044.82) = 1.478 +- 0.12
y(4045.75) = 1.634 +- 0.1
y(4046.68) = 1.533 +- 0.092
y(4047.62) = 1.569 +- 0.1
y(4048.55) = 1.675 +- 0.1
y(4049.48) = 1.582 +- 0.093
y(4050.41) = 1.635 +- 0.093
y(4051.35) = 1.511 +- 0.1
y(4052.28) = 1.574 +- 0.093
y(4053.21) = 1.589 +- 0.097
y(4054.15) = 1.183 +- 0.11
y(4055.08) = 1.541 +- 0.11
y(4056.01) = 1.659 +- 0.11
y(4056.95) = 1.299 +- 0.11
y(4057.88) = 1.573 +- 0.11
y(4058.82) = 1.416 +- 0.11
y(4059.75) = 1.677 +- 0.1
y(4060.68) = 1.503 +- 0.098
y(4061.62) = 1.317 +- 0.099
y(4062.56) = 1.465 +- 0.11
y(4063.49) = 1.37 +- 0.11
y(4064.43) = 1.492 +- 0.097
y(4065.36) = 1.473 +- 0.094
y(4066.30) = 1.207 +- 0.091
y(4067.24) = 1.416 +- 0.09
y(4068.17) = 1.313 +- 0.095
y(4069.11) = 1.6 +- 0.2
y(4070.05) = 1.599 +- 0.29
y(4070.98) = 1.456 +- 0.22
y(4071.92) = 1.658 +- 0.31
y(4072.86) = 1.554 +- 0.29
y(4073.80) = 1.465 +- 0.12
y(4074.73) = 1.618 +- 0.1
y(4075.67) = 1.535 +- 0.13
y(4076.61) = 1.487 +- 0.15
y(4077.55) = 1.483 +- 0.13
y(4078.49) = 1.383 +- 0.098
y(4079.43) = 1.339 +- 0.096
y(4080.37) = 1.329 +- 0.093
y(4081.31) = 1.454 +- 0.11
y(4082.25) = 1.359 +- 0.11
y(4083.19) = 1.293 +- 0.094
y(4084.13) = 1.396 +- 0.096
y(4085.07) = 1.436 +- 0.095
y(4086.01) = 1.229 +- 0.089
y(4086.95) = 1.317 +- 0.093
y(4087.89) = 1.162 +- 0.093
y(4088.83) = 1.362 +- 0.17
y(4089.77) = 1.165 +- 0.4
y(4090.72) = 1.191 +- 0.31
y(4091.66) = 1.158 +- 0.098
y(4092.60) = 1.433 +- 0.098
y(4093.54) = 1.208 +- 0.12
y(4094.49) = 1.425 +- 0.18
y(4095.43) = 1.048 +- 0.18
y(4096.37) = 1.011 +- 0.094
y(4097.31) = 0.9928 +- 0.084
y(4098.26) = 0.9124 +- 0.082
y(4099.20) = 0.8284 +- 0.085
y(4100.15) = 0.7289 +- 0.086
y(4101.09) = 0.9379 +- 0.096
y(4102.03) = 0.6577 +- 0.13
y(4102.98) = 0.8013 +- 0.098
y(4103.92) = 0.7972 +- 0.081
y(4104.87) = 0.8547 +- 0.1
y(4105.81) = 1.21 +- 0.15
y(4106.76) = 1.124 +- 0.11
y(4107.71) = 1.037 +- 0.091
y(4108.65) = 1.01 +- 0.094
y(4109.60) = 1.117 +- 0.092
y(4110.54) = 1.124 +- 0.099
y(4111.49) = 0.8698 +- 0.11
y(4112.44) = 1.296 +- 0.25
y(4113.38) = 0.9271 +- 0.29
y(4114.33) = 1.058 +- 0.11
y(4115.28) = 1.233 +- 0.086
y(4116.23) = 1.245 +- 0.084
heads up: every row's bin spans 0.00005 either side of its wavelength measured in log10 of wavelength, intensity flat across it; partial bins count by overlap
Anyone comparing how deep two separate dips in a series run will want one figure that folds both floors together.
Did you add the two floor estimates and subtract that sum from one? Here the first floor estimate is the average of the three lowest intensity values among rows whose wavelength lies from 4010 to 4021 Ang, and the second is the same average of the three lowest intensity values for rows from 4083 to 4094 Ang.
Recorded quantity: -1.6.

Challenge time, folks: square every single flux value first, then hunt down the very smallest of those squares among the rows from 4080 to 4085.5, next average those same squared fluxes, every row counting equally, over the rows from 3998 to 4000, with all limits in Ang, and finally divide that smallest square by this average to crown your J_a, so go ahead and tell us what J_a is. 0.70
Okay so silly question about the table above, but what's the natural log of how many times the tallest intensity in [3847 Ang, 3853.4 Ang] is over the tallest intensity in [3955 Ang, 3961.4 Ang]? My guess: 0.0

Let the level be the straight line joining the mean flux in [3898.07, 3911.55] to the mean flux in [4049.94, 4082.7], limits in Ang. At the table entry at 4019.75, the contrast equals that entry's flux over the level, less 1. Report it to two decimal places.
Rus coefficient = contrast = 0.06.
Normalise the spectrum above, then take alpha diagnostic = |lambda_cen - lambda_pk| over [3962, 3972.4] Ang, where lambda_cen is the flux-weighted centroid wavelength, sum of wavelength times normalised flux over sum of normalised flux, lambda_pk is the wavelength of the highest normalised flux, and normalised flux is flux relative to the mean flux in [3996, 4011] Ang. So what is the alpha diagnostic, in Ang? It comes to 4.4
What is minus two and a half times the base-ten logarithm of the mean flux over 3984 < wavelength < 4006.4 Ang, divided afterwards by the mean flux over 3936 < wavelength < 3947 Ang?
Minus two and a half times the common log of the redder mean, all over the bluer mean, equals -0.33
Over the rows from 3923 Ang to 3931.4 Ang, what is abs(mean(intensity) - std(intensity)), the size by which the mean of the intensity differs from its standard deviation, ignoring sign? 1.08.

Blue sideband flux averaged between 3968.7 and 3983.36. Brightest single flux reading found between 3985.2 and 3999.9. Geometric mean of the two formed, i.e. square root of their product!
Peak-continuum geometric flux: 1.25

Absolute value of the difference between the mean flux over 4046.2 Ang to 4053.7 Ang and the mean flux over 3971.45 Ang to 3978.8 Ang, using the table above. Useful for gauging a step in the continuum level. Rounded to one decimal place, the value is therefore 0.6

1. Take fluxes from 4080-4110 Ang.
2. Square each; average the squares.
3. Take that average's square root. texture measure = 1.1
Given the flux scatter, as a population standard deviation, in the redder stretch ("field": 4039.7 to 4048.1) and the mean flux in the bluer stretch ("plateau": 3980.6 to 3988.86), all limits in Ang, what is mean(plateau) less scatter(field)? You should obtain 1.22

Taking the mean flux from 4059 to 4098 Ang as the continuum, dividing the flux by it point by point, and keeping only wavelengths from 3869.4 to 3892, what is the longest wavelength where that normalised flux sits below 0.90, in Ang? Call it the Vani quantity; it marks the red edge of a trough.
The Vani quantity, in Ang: 3891.34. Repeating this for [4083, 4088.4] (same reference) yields 4087.89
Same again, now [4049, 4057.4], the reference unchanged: 4054.15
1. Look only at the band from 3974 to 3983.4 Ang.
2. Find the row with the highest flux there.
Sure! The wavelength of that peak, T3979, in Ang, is 3981.98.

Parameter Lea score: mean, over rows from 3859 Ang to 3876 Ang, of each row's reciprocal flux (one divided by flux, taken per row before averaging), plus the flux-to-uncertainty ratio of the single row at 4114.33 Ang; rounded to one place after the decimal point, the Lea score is 10.4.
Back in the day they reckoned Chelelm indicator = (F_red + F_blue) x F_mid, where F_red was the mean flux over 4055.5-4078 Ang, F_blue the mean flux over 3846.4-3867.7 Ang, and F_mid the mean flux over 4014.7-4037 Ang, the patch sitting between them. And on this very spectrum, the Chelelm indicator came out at 4.1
